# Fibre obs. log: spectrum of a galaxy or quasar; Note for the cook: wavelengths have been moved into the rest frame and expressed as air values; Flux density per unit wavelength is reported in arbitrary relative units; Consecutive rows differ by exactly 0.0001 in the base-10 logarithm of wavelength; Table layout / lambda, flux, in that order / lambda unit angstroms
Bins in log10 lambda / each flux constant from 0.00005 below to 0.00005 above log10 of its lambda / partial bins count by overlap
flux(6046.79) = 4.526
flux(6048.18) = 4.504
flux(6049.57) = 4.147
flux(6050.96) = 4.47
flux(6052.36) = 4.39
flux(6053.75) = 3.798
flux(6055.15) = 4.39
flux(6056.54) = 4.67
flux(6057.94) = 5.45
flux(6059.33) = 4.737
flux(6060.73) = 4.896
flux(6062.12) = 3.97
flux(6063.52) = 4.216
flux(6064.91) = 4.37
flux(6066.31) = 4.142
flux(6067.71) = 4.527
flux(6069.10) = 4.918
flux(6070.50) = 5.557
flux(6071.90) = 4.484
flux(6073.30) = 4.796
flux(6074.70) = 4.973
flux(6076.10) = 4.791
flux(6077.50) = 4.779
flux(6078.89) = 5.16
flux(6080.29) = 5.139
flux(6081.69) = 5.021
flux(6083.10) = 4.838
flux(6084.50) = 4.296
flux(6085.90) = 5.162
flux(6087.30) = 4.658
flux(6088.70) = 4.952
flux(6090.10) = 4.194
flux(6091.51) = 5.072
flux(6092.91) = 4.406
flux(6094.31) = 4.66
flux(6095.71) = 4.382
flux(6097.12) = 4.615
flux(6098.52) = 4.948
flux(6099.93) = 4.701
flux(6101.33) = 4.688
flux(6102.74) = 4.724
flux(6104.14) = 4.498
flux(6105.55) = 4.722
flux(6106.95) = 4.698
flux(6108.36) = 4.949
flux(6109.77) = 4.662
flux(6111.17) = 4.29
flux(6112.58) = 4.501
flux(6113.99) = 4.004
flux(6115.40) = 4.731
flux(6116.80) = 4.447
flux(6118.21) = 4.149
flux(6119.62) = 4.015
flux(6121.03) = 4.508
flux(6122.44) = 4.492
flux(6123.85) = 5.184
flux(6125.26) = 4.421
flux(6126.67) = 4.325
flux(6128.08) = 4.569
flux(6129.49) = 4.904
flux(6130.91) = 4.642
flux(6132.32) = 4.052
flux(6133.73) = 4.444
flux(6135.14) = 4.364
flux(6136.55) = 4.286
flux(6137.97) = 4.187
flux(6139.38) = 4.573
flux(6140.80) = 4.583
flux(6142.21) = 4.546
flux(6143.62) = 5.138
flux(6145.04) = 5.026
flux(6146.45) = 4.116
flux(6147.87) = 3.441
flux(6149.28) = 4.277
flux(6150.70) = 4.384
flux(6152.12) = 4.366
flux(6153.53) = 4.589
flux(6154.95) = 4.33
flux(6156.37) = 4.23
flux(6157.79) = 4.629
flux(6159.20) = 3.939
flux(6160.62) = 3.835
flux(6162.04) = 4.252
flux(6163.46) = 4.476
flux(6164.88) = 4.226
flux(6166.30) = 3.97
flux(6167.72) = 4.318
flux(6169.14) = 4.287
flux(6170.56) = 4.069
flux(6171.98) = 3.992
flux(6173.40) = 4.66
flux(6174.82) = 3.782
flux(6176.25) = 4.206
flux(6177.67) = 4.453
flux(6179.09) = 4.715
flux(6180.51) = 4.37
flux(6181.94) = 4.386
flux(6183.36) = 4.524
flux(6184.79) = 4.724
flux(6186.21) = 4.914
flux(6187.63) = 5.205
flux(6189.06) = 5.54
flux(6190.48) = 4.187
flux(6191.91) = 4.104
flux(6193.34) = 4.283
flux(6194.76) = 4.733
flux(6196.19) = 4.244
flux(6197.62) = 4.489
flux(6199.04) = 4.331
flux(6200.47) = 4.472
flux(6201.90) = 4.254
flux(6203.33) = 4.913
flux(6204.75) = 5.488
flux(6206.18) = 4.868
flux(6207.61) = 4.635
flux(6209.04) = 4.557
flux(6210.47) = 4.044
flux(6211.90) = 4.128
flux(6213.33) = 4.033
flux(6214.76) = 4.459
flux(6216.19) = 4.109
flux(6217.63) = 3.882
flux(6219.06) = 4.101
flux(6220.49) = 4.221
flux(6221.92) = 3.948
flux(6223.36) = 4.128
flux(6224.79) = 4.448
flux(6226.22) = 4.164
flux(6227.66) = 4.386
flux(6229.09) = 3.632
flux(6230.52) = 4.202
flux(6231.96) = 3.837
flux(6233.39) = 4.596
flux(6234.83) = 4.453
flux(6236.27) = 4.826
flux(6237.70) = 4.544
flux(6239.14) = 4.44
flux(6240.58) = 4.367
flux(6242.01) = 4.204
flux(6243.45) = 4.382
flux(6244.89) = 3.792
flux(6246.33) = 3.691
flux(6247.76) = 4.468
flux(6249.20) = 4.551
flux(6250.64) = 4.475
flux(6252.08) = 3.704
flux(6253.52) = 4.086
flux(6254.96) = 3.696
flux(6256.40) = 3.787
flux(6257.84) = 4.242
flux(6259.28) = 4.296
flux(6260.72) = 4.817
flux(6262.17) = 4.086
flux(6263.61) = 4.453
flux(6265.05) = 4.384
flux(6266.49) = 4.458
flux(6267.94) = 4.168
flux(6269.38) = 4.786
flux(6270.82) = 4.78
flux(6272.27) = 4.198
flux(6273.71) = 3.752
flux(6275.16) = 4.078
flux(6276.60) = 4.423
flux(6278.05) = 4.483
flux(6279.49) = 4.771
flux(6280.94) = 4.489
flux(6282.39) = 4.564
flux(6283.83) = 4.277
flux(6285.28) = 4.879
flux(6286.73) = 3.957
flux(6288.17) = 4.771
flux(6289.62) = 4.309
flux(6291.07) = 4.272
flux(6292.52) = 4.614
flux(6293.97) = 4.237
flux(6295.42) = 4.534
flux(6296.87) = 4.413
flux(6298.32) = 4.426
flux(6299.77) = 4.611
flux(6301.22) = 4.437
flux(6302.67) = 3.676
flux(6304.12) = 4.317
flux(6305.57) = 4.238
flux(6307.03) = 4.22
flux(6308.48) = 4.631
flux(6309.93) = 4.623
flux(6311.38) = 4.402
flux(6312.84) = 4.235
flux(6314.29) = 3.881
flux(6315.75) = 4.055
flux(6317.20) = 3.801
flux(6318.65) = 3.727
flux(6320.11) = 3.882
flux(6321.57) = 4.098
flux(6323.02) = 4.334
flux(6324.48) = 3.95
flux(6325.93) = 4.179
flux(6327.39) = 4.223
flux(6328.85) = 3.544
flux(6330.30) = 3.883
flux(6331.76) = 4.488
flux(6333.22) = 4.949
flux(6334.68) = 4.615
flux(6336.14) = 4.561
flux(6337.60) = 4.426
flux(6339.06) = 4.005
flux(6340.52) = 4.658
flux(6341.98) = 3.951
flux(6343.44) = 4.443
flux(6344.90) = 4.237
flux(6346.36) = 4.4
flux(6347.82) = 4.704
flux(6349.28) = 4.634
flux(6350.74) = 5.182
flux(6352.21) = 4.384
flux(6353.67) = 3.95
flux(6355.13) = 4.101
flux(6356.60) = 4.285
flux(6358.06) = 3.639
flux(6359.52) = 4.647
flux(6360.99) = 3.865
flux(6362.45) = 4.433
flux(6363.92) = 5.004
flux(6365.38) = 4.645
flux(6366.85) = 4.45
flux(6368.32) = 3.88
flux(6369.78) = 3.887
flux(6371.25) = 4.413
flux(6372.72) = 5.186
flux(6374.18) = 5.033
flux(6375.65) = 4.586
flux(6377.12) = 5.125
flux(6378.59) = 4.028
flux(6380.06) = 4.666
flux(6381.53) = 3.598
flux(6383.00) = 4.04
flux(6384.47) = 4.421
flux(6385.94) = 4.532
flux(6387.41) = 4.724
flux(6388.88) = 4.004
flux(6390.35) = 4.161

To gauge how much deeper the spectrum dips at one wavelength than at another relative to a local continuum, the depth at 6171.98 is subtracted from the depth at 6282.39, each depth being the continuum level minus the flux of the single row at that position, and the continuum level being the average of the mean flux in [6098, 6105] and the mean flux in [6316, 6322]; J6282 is -0.6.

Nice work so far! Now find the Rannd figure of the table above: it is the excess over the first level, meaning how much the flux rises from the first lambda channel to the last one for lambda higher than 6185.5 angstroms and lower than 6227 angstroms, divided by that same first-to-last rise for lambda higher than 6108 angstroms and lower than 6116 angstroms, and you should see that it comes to 3.4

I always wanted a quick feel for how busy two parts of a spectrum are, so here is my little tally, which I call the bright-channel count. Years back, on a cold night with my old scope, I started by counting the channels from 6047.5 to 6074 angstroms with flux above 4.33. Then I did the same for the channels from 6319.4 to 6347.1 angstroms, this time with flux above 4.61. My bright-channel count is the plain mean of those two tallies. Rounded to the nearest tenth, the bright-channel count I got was 8.5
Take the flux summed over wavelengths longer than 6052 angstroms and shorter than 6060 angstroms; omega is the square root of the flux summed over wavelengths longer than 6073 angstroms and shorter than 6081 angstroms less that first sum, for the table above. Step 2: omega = 1.5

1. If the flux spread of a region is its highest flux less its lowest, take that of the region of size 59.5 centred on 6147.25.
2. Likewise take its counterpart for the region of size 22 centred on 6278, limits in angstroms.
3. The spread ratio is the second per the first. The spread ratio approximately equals 0.65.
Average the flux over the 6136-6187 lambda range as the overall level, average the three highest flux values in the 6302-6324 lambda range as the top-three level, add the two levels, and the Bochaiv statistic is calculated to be 8.91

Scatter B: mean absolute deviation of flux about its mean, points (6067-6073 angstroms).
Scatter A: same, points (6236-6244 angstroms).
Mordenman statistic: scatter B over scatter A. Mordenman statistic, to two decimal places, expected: 2.45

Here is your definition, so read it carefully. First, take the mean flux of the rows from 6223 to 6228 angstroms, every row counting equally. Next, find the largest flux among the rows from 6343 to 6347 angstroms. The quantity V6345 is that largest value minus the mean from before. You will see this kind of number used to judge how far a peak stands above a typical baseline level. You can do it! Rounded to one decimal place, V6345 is 0.2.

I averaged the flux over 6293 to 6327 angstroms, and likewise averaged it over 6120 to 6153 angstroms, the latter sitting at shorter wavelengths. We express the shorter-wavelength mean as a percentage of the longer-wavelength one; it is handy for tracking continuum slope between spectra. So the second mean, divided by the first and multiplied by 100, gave 106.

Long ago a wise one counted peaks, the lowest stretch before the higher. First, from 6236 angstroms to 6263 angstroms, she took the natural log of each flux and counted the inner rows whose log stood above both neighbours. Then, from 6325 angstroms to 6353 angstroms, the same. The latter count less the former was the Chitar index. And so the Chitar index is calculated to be 2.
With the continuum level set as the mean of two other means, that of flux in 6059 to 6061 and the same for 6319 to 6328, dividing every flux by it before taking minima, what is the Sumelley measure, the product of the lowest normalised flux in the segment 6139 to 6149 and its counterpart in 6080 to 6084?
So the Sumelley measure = 0.84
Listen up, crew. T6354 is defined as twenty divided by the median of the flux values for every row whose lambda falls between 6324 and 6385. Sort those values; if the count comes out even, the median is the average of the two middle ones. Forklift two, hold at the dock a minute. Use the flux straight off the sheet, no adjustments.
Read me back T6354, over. 4.53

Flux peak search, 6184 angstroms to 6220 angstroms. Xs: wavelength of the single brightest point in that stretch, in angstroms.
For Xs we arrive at 6189.06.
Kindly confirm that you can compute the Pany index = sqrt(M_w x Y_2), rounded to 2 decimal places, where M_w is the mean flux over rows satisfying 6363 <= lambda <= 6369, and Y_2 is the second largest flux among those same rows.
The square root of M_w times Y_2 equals 4.57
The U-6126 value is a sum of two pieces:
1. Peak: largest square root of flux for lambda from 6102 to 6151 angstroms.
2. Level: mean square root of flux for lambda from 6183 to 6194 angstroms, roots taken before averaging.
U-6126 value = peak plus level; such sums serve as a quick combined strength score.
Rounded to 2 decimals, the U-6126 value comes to 4.44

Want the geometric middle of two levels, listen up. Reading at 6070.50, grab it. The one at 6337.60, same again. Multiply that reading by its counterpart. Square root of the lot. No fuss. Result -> 4.96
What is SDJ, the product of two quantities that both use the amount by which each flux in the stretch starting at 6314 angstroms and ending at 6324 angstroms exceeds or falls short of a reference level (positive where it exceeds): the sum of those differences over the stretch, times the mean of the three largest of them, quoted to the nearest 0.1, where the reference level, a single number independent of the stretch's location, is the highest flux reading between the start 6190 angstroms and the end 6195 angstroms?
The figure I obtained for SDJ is 3.1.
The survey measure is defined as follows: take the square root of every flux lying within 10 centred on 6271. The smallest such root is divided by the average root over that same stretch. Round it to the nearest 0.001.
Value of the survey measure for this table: 0.933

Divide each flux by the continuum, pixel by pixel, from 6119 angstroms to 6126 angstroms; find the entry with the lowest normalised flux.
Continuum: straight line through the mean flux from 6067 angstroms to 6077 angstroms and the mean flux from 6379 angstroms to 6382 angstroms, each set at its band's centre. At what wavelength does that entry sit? 6119.62 angstroms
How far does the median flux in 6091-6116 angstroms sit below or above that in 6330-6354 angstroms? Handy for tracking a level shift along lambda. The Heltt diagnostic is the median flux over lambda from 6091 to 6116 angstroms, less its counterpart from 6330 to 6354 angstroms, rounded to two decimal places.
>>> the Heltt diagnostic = 0.23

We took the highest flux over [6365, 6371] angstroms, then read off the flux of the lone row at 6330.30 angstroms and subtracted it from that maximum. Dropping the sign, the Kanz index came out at 0.76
